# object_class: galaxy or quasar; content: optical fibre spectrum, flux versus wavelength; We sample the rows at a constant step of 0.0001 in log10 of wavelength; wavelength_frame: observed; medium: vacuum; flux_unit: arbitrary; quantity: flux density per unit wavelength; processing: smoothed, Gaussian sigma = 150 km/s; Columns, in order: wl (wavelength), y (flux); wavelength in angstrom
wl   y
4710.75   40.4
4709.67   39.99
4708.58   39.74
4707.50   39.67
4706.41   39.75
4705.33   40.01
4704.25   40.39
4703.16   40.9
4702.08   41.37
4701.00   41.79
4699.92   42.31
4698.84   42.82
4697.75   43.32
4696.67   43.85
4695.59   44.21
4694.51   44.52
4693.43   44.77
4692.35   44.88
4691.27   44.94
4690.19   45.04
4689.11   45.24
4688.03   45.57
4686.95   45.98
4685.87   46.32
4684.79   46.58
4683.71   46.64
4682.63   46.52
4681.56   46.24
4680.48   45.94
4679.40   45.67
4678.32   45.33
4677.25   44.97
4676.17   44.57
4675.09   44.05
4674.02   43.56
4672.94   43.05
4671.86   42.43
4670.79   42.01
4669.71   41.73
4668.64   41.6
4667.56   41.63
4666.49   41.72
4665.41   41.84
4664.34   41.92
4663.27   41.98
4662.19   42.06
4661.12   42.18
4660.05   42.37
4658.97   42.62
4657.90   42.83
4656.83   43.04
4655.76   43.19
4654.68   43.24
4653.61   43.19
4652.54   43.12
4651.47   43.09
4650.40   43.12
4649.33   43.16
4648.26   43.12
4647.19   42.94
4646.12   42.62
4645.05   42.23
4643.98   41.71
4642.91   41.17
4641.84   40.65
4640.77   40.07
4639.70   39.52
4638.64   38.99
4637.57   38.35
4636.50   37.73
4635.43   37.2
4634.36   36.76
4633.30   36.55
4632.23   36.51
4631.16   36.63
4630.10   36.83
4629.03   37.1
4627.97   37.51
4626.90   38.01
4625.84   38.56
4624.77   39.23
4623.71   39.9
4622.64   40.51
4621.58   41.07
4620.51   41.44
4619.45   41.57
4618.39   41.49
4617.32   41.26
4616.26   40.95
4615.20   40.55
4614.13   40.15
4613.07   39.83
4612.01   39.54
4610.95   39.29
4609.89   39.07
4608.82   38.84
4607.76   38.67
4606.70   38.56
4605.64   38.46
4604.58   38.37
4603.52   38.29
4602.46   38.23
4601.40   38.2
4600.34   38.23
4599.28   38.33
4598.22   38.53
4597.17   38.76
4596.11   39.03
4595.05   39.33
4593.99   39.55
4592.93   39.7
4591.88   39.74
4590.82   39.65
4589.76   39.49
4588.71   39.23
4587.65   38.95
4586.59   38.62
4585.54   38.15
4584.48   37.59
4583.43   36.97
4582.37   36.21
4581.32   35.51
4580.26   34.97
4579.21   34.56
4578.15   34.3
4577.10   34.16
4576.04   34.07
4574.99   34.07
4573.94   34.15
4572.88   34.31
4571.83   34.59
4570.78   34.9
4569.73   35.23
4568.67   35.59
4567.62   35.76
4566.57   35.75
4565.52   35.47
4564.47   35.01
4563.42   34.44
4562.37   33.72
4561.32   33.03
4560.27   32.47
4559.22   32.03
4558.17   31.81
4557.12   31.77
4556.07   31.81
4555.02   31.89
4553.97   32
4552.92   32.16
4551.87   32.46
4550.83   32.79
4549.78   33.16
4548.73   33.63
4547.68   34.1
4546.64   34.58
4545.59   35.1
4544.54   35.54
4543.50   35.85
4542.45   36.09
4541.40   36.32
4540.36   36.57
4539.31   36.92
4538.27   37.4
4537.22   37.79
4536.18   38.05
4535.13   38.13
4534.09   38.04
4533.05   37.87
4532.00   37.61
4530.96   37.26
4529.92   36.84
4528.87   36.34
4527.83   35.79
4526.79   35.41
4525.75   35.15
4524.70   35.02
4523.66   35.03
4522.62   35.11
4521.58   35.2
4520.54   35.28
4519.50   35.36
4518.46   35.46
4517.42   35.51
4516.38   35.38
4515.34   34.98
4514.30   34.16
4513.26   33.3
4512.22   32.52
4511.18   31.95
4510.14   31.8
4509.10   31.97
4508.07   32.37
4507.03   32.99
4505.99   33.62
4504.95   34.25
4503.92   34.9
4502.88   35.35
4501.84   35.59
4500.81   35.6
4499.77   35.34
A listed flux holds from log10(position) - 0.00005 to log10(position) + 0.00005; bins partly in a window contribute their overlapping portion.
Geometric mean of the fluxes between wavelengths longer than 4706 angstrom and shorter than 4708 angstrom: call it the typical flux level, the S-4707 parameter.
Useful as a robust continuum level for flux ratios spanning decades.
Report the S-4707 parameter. 40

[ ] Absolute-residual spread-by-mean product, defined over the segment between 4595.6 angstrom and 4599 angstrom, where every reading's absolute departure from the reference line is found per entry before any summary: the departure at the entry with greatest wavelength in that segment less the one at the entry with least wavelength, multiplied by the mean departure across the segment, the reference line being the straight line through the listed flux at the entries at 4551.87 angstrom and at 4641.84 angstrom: -1.5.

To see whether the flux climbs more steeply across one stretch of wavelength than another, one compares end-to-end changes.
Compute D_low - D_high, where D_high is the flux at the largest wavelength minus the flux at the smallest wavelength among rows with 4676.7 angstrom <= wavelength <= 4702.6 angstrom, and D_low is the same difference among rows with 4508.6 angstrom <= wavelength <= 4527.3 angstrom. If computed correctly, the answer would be 7.0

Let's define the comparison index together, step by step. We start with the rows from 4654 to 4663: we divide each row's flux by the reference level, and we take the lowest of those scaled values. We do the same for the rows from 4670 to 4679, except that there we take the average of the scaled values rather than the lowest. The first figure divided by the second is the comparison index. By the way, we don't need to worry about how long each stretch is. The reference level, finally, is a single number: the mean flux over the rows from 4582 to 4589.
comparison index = 0.96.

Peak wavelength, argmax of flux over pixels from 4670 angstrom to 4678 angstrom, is 4677.25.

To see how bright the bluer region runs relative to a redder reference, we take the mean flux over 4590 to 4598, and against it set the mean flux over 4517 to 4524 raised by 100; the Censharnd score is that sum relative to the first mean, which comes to 3.4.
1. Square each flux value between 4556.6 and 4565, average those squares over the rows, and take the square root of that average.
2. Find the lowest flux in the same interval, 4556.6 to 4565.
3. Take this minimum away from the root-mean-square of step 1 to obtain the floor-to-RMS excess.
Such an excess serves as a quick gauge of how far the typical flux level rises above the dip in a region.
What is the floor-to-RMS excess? 1.3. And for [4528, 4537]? 1.2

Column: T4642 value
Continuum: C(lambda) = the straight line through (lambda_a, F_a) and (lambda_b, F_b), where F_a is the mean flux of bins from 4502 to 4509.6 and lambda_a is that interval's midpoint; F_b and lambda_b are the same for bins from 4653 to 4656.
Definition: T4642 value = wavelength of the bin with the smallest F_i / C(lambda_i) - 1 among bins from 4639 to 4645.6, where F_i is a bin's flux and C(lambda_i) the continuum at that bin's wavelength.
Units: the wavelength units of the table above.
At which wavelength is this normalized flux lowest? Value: 4639.70 angstrom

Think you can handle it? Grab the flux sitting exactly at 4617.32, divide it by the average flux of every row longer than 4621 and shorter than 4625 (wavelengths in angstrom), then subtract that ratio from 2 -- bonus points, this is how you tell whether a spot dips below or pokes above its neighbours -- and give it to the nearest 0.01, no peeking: 0.97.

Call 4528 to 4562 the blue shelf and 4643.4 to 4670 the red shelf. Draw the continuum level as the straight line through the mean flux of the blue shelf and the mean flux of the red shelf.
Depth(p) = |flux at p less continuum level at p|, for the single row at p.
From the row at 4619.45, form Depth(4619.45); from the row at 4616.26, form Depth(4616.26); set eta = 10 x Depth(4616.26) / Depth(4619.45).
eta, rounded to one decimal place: 7.5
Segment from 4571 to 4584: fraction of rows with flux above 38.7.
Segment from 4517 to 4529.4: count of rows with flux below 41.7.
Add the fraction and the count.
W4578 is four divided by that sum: 0.333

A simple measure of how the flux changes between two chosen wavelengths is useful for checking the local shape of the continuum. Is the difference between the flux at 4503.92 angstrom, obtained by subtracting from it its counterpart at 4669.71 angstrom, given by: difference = -7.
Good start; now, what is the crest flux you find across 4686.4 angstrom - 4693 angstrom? 45.98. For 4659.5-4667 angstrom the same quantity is 42.37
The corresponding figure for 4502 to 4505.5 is 35.35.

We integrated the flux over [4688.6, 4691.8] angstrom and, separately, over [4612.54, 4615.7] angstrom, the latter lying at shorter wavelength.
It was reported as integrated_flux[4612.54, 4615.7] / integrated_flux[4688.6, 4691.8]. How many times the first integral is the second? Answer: 0.88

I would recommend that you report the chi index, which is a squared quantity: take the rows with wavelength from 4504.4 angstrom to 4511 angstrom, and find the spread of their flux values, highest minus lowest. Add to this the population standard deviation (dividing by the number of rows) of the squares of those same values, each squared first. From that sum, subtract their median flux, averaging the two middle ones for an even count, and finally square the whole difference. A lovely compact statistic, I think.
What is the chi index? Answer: 786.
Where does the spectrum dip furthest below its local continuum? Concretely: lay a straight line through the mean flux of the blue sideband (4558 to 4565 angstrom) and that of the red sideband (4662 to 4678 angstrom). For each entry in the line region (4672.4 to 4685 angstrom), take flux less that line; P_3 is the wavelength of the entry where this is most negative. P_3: 4672.94 angstrom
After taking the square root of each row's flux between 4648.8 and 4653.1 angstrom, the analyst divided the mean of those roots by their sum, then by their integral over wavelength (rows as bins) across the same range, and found 0.0089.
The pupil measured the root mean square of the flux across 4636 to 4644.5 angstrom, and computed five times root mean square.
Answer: 199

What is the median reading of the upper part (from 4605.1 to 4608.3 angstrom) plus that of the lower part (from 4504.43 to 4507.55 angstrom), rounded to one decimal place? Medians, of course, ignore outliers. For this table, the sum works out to 72.2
